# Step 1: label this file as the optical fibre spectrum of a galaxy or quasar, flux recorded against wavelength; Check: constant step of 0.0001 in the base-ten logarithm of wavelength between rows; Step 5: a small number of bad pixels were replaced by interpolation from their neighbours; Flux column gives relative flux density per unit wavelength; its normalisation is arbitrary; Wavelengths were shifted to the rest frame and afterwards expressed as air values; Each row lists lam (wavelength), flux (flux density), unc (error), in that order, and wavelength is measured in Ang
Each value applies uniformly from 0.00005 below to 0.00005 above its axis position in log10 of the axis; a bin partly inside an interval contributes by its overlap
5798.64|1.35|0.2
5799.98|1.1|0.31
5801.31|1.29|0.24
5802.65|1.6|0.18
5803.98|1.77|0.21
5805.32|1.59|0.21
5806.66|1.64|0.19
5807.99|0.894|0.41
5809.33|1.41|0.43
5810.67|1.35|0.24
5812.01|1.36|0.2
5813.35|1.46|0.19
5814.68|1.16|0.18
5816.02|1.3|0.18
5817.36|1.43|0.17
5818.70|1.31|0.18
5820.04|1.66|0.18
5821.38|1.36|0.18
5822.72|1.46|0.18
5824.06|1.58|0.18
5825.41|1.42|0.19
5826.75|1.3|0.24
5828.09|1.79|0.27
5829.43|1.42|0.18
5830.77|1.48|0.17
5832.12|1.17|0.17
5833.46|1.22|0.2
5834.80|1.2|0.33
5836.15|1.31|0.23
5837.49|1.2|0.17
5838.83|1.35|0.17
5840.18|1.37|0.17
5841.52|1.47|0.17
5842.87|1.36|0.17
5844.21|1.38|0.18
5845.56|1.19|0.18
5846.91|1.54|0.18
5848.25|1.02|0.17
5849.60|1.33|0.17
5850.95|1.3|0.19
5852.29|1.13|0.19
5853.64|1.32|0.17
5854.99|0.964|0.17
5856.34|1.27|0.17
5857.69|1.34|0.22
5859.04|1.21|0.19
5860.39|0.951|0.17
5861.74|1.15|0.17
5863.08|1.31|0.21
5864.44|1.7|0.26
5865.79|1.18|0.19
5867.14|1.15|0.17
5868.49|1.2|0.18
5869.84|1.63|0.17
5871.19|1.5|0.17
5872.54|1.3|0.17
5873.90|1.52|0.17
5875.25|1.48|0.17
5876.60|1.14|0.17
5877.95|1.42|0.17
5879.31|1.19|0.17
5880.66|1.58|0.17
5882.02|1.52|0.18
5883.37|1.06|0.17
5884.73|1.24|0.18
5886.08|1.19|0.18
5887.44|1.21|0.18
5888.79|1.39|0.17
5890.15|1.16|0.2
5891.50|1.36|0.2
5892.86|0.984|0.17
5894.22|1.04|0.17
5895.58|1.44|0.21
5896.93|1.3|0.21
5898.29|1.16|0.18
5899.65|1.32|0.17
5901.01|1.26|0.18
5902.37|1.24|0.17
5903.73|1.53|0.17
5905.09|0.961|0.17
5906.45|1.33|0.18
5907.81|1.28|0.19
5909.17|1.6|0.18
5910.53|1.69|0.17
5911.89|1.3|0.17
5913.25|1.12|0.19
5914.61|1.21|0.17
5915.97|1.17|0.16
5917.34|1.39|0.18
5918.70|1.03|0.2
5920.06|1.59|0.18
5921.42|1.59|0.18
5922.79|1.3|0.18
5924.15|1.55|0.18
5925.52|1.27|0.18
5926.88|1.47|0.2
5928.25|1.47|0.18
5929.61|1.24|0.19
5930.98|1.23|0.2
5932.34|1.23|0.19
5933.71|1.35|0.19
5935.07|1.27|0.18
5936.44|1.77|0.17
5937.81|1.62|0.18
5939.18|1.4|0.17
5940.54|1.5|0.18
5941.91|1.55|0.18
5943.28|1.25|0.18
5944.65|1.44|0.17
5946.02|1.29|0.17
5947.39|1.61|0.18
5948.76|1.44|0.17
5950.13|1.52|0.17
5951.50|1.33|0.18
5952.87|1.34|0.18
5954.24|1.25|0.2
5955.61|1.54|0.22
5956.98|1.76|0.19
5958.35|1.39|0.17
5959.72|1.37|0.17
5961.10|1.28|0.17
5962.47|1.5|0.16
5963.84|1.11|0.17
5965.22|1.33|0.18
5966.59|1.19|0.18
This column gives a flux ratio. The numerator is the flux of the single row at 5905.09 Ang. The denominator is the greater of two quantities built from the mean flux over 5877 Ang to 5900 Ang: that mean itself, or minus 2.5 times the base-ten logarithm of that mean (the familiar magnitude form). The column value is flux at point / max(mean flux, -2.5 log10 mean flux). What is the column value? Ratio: 0.76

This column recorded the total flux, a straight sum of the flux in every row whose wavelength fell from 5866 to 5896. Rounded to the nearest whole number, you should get 29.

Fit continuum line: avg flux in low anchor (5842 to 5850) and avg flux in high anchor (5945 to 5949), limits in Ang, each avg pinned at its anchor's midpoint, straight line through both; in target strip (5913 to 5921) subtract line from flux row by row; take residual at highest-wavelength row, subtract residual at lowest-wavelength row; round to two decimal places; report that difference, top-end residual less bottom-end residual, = 0.46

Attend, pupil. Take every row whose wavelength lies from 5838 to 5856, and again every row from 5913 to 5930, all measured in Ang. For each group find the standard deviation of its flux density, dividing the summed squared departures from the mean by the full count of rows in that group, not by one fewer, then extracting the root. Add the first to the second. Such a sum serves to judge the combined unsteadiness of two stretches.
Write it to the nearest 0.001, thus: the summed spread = 0.339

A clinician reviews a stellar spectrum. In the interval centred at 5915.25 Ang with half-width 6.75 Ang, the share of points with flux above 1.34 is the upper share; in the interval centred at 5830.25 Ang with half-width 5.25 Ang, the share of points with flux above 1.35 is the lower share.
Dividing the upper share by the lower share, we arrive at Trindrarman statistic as 1.0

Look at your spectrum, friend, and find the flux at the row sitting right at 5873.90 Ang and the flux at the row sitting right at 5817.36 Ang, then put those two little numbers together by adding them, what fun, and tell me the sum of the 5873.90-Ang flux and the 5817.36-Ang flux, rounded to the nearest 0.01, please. 2.95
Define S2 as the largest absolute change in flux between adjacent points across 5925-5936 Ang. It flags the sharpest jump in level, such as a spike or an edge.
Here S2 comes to 0.23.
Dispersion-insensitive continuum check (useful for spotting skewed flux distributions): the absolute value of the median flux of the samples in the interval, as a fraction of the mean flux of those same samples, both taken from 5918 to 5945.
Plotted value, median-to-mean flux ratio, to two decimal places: 1.01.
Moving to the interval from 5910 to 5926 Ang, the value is 0.96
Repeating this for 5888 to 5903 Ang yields 1.02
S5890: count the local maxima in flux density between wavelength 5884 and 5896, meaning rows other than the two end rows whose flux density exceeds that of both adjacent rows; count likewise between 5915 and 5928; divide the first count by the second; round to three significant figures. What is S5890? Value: 1.00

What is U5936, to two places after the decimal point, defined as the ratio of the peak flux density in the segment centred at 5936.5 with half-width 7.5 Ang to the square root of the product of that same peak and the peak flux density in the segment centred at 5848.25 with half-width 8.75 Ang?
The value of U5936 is 1.07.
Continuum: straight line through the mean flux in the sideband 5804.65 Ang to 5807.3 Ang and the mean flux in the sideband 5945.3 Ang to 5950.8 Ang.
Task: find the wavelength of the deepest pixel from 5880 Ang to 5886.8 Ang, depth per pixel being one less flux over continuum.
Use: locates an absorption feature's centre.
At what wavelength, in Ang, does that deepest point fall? 5883.37 Ang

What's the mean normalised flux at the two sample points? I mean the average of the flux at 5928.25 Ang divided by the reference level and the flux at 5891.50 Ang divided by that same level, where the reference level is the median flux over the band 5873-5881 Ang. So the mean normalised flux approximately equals 0.976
